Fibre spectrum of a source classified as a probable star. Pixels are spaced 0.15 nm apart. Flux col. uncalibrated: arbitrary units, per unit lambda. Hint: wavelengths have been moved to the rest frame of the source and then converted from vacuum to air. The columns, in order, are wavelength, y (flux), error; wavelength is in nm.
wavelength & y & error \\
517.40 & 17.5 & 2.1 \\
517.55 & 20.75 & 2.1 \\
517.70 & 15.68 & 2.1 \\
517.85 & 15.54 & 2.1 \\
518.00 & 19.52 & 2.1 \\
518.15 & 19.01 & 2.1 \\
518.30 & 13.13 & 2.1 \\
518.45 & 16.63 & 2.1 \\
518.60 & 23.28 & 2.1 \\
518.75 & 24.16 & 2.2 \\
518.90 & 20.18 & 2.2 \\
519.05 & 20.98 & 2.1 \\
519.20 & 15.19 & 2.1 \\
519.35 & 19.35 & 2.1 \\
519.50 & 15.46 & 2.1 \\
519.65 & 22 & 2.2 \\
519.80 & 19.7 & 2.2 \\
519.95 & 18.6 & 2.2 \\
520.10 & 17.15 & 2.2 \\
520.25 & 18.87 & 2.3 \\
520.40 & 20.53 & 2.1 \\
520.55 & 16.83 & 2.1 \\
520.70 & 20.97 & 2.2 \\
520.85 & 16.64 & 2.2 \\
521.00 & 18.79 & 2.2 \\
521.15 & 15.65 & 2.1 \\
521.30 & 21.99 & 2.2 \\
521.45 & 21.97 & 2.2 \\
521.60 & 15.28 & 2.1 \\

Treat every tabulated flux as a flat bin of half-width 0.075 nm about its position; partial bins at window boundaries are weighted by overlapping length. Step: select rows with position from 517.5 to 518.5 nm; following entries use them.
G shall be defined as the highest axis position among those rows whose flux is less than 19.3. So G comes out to 518.45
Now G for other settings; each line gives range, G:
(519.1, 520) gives 519.95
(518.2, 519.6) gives 519.50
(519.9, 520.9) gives 520.85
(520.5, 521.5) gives 521.15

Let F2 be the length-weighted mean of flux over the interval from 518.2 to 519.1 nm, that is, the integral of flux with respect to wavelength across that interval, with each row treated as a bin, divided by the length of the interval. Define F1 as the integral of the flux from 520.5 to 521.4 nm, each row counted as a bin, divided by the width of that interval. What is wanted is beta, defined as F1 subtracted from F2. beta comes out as 1.1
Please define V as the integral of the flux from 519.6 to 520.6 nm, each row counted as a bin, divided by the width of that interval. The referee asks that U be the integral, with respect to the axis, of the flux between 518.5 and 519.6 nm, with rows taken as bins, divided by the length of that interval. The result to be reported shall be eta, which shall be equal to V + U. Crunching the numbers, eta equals 38.9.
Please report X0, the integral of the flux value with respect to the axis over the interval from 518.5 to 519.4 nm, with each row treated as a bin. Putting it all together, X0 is 18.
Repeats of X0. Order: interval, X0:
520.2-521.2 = 18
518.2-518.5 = 5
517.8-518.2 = 7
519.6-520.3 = 13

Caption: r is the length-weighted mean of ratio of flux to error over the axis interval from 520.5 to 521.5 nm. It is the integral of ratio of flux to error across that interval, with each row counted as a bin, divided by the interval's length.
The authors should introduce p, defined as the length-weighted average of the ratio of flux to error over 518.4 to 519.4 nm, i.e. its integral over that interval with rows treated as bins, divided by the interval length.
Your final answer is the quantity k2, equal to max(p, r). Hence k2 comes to 9.41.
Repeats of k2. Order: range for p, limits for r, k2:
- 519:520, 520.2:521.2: 8.72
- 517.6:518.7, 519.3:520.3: 8.56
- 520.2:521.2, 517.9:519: 9.09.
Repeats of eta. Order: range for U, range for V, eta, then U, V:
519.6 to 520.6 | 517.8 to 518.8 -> 37.8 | 19.1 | 18.7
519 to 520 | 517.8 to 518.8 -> 37.4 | 18.7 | 18.7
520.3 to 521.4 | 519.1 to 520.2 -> 37.1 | 18.8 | 18.3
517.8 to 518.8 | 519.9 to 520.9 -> 37.3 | 18.7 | 18.6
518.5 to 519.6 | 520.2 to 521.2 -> 38.2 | 19.8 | 18.4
